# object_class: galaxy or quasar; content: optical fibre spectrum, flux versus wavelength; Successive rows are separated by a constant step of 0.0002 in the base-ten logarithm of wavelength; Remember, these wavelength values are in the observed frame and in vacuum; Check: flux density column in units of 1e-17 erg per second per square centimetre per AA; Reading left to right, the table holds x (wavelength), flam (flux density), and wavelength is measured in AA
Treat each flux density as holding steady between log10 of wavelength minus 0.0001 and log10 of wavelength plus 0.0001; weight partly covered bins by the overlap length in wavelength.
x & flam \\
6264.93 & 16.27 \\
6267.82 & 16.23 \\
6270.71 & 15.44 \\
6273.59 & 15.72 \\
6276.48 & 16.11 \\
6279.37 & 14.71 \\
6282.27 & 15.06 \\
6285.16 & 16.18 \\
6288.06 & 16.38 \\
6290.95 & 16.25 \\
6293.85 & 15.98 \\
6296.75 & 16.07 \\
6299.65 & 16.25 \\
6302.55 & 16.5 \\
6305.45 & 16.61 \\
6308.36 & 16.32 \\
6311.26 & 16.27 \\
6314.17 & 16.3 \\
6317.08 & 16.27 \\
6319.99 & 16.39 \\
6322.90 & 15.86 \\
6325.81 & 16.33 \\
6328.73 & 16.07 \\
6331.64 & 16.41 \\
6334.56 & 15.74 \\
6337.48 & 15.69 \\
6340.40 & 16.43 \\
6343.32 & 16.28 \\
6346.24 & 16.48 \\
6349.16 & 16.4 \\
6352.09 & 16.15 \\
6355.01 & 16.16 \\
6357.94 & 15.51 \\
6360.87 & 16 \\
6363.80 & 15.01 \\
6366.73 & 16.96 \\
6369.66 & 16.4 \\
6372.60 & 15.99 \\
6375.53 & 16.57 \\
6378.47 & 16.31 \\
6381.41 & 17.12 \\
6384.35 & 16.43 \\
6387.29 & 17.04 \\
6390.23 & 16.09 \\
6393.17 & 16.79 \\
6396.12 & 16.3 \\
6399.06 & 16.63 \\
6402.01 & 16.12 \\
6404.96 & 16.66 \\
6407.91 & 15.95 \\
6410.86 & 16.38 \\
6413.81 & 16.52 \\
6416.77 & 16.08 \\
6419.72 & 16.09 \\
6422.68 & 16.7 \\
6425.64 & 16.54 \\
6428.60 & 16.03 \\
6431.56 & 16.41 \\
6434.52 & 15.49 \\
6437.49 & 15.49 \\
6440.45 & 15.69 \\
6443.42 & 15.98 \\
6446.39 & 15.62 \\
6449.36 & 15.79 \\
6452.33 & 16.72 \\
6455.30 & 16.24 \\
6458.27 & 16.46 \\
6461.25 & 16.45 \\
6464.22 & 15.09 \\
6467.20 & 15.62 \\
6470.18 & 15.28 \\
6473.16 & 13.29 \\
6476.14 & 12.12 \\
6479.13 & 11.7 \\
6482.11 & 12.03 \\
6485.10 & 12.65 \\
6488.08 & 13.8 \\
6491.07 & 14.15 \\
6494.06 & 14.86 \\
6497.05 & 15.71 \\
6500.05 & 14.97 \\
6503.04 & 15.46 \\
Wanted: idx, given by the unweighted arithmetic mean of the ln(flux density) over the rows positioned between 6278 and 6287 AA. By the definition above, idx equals 2.73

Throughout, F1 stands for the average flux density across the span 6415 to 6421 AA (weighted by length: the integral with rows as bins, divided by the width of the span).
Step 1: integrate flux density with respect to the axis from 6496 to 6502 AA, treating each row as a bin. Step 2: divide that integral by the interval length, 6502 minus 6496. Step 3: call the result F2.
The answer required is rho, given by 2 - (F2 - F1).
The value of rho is 2.8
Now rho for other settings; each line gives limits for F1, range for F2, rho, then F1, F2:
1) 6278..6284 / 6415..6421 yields 0.8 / 14.9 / 16.1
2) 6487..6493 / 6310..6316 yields -0.2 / 14.0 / 16.3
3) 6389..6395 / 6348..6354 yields 2.2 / 16.4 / 16.3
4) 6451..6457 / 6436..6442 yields 2.9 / 16.5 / 15.6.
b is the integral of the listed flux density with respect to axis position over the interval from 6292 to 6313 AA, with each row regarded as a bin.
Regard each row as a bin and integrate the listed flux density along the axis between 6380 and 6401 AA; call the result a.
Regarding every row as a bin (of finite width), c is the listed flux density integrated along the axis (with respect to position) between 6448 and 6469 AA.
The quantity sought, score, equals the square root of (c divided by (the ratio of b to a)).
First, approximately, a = 349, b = 342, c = 337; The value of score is 18.5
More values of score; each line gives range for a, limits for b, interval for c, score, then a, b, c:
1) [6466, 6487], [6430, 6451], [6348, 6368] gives 16.4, 278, 332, 320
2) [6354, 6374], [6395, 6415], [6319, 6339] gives 17.7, 320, 327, 321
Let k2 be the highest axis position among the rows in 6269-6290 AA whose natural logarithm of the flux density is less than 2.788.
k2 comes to 6285.16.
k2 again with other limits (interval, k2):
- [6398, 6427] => 6419.72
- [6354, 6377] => 6372.60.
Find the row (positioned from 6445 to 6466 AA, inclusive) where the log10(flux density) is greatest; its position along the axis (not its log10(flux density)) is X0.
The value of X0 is 6452.33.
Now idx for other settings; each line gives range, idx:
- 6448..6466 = 2.78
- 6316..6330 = 2.78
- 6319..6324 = 2.78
